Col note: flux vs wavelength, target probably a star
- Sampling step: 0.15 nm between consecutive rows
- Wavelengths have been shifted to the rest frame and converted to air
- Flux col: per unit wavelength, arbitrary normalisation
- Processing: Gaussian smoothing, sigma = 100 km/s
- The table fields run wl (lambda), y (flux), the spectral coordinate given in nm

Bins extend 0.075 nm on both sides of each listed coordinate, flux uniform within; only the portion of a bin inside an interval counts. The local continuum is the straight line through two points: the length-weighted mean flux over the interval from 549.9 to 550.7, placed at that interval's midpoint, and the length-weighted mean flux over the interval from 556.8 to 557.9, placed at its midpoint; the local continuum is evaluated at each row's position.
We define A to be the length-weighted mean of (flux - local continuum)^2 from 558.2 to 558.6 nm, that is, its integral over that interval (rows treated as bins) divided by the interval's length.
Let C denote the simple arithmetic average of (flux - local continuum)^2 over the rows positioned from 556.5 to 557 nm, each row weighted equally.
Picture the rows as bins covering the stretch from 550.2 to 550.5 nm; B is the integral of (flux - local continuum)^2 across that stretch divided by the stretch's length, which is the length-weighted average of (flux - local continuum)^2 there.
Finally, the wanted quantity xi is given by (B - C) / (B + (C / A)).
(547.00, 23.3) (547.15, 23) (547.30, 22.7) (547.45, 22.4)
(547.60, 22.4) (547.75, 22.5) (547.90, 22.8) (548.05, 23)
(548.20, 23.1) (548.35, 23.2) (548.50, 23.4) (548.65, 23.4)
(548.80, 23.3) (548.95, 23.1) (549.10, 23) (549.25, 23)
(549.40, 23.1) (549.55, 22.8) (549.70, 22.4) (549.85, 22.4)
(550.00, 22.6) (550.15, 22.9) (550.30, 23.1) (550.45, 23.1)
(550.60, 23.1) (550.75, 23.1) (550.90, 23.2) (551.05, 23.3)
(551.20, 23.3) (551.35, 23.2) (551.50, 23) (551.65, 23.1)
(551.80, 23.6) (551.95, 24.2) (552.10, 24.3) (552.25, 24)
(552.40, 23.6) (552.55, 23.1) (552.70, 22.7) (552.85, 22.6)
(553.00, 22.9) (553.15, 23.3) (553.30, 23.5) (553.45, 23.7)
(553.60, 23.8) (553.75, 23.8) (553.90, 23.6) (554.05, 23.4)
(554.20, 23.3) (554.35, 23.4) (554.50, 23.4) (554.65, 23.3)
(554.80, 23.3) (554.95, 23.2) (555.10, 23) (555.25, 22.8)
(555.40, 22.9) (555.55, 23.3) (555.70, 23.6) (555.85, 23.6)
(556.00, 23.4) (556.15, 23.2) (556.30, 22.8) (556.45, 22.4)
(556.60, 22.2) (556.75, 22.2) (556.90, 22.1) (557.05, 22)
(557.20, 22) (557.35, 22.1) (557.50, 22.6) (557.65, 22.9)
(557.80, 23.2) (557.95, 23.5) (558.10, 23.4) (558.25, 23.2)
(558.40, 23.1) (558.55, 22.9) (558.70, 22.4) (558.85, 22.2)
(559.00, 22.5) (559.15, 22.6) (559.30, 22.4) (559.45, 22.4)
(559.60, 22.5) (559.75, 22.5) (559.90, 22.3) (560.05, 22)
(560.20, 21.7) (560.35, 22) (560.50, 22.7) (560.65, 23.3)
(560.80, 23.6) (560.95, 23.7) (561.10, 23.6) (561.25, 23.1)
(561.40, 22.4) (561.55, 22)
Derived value -0.35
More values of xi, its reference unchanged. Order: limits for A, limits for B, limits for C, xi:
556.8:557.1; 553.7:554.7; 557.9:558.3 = -0.05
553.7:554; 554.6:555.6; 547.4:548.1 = -0.06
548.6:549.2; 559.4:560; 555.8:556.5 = -0.04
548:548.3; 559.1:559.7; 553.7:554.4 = -0.01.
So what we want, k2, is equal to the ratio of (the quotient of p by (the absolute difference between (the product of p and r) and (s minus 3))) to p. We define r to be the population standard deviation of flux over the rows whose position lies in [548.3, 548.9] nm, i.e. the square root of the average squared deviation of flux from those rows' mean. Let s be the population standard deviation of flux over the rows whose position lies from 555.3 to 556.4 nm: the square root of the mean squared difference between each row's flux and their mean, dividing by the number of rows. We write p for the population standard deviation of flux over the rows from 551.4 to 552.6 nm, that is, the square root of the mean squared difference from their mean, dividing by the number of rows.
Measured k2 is 0.364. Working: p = 0.48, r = 0.08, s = 0.29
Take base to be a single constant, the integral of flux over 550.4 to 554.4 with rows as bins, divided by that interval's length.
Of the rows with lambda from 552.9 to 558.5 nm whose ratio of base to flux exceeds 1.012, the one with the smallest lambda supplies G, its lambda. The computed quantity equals 553.00 nm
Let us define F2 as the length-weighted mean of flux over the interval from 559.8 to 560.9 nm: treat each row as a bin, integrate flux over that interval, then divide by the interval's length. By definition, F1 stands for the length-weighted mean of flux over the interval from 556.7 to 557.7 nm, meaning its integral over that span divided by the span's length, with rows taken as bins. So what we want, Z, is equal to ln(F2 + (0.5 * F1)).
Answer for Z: 3.517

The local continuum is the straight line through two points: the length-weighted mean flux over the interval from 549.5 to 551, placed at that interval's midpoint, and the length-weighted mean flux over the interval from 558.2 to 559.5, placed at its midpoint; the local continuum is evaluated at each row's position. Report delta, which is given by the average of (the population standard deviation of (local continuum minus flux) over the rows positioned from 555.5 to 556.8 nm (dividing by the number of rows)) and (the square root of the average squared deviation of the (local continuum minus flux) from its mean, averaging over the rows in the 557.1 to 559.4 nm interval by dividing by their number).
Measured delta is 0.50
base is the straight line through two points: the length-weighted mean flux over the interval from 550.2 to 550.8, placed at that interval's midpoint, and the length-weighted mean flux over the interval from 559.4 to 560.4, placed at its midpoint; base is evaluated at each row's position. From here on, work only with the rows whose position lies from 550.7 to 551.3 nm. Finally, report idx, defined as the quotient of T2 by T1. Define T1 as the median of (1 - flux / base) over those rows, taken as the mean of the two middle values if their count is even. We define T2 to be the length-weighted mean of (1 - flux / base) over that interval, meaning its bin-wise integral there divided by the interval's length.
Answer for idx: 0.9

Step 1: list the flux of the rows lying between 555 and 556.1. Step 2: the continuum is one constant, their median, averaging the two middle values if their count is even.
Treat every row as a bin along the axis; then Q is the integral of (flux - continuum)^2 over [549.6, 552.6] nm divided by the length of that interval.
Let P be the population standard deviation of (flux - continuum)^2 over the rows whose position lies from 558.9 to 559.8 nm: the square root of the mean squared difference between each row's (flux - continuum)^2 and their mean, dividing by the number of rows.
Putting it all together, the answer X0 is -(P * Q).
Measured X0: -0.03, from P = 0.11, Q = 0.26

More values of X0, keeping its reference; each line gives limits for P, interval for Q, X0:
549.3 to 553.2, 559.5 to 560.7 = -0.33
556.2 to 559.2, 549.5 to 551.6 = -0.12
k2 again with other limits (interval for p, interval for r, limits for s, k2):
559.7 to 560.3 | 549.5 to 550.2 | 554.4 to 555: 0.334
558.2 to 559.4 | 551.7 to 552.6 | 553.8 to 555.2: 0.335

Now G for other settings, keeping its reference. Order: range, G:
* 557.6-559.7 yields 557.65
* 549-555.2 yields 549.10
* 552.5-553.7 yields 552.55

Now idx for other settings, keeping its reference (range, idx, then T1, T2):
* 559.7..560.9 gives 2.0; -0.0087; -0.017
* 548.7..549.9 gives 1.4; 0.0094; 0.013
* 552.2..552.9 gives 1.5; -0.0089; -0.013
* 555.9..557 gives -0.7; 0.0056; -0.004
